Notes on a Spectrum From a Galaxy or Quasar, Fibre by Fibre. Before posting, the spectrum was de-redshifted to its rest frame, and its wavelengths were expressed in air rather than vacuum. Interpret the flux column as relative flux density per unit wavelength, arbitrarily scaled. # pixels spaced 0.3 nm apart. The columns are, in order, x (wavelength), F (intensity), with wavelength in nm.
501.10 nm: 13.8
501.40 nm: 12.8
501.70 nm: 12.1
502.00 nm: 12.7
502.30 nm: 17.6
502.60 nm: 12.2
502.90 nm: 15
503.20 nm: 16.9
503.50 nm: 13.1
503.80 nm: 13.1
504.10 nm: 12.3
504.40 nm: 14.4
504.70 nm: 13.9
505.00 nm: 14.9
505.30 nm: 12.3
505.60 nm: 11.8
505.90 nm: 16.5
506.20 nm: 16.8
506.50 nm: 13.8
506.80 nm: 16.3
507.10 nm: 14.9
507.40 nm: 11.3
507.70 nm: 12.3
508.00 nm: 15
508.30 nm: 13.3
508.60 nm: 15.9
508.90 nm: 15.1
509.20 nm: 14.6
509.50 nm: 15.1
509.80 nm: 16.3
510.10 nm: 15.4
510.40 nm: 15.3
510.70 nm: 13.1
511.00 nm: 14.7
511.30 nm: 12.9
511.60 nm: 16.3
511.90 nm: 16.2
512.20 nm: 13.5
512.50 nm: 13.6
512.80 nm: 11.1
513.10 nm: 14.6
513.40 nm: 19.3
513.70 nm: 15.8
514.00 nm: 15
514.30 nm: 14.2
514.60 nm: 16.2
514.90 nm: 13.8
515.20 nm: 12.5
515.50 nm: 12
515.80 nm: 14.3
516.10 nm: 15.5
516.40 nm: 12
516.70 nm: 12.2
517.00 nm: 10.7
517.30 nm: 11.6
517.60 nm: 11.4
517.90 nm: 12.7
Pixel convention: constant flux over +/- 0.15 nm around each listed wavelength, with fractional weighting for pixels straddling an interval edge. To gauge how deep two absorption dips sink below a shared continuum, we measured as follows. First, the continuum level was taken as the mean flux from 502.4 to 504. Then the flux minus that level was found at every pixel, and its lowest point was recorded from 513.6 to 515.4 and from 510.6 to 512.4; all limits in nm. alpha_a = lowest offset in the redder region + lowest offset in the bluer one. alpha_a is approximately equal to -3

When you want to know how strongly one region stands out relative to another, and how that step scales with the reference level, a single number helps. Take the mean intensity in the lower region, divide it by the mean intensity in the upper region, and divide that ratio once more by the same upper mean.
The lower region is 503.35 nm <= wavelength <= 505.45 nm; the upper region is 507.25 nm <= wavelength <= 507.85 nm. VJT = 0.096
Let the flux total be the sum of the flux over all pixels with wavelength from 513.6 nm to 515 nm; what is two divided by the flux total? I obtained 0.0267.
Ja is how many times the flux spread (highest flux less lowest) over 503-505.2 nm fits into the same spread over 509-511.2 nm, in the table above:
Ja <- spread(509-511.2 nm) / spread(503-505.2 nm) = 0.70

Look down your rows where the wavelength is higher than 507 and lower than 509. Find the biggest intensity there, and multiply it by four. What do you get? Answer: 63.6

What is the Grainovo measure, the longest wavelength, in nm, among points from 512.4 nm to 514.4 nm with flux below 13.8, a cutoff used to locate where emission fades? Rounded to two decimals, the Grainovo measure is 512.80 nm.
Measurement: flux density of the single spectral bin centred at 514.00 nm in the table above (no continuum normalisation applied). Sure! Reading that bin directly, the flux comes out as 15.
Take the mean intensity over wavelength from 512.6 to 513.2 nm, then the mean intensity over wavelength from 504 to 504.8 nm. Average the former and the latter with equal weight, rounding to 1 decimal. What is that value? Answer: 13.2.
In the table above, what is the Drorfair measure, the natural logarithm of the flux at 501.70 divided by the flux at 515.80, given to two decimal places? -0.17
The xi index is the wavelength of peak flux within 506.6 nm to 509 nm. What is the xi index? 506.80 nm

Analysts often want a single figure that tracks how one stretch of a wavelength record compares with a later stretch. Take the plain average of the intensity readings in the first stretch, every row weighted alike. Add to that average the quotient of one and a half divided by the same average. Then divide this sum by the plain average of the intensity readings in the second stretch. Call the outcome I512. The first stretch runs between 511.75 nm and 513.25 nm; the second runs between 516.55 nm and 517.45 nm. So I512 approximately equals 1.21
